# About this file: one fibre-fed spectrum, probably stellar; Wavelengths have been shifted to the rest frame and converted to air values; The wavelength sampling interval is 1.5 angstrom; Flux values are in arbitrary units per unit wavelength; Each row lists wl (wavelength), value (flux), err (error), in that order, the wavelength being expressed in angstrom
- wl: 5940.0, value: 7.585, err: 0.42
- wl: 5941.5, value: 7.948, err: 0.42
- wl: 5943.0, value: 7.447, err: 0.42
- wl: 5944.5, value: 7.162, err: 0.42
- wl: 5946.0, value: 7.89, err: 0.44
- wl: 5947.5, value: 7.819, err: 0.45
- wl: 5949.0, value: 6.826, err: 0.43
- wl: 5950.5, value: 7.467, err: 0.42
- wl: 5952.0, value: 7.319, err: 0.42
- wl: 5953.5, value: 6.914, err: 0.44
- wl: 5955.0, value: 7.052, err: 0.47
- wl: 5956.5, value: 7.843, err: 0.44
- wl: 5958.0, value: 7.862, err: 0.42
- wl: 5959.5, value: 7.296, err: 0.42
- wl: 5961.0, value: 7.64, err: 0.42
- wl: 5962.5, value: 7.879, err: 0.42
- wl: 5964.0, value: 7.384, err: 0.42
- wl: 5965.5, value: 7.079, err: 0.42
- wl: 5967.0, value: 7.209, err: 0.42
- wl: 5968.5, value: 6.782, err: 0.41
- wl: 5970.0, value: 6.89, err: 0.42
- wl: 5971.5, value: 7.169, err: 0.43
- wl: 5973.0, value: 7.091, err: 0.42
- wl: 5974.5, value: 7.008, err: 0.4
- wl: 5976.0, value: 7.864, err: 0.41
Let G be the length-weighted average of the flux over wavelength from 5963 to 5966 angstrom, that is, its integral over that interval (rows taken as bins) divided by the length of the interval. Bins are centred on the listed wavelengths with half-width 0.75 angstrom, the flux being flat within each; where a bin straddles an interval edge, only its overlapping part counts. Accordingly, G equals 7.30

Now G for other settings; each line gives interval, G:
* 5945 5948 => 7.80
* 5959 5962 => 7.52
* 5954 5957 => 7.37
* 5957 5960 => 7.62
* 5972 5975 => 7.06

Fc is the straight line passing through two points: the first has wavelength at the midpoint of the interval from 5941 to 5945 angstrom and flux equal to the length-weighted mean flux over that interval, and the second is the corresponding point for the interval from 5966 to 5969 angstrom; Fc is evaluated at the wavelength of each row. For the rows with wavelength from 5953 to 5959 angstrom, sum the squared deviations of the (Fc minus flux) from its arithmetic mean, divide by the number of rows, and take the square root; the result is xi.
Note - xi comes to 0.47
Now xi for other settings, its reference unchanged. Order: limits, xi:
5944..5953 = 0.36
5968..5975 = 0.17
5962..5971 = 0.32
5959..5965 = 0.24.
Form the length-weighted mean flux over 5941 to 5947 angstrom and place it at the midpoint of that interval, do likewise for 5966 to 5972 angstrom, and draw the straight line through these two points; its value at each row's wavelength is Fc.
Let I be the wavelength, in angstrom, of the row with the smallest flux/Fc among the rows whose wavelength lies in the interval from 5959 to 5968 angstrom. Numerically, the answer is 5965.5 angstrom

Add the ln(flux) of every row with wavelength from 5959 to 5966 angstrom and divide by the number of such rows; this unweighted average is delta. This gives 2.01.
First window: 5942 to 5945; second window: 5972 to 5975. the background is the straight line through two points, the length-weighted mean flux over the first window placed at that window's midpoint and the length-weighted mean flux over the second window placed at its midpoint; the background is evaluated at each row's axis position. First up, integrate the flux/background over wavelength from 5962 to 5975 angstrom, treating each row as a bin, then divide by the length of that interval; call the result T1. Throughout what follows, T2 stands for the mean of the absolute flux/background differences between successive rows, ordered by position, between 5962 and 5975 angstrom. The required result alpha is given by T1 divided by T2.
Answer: 30.6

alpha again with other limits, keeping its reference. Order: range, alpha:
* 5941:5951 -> 14.1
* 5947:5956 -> 15.7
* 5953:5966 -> 20.4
